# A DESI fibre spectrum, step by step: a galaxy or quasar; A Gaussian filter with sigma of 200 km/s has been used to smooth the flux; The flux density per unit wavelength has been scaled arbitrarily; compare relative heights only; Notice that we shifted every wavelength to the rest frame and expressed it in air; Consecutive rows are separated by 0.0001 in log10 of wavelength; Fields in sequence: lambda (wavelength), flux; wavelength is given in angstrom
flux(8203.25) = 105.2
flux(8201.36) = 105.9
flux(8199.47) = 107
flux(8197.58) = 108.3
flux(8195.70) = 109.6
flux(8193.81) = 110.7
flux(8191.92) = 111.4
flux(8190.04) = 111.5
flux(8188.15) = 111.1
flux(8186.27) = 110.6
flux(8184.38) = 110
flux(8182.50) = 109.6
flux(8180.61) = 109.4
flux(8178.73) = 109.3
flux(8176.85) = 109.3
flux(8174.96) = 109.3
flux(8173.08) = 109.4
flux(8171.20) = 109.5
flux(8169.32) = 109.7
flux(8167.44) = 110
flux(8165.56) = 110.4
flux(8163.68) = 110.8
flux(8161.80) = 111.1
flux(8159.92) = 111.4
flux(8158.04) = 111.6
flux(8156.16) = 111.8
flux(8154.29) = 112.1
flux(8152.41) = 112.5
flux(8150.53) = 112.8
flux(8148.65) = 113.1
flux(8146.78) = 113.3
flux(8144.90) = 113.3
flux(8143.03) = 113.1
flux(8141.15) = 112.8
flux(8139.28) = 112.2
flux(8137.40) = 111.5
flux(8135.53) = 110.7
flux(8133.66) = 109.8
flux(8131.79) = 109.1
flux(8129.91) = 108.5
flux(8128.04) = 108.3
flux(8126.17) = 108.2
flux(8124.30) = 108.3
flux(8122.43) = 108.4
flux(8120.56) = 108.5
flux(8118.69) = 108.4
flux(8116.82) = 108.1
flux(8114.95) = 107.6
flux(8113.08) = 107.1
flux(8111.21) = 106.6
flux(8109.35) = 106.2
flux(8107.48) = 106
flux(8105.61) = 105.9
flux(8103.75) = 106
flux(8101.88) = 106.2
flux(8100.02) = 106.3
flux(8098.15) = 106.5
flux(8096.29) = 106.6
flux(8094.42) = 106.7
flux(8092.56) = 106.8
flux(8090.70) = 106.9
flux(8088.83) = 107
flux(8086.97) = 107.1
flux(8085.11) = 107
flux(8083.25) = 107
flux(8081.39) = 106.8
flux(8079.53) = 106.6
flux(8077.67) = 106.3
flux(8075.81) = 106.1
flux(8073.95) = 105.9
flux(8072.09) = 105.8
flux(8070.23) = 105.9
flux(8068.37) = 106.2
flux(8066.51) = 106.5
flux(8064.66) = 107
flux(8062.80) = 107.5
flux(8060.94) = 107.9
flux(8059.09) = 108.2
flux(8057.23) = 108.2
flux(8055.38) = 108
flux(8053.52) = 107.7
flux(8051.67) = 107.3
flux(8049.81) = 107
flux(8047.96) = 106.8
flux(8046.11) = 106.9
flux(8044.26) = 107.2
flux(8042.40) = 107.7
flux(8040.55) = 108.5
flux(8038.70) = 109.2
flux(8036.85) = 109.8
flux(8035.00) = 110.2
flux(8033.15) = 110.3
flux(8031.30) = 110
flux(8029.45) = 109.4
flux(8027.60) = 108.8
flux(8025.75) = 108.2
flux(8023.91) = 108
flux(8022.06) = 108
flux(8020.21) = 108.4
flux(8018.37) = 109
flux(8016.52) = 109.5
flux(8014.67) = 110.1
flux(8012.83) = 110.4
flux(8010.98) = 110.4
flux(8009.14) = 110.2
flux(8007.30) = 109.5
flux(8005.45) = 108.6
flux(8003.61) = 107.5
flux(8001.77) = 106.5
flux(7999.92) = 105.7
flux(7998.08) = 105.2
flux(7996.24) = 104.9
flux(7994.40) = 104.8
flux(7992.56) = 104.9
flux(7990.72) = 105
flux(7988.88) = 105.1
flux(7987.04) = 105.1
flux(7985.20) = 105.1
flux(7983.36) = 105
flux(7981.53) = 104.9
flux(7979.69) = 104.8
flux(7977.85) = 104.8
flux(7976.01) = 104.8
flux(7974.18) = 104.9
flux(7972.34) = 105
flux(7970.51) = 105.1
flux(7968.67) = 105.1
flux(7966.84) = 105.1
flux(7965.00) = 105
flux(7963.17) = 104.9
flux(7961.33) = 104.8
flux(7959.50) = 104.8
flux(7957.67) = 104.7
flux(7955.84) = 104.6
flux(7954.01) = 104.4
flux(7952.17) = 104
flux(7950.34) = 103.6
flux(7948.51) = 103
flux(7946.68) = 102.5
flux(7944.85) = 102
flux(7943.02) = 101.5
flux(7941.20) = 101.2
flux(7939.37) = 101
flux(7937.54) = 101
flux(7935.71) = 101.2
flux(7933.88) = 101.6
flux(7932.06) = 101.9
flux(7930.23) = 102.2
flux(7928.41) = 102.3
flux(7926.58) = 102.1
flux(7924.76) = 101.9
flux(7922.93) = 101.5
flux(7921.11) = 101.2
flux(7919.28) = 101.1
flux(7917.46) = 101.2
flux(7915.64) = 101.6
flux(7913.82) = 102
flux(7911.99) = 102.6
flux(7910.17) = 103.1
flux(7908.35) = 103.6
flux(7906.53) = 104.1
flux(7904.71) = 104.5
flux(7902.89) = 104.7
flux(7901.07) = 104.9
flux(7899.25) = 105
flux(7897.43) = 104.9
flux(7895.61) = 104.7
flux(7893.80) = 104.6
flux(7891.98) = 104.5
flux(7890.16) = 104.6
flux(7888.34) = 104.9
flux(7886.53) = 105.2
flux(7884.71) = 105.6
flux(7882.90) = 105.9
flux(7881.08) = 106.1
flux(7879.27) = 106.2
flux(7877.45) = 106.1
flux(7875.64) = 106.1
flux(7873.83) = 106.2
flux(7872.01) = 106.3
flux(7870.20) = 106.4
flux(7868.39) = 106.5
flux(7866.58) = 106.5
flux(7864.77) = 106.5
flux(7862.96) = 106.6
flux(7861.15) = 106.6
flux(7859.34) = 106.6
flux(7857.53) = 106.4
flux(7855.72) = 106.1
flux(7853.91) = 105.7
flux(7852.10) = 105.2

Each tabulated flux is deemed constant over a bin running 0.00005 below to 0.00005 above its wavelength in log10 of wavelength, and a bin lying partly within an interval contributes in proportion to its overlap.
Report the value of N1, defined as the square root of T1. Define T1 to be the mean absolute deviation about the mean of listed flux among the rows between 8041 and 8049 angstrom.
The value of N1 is 0.55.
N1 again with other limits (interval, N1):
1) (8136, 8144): 0.74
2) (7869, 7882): 0.29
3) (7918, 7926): 0.52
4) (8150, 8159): 0.63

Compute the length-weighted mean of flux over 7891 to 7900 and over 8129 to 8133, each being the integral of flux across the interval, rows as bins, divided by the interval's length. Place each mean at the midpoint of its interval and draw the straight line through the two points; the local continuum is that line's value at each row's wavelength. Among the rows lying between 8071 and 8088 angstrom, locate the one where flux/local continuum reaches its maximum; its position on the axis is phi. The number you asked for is 8086.97 angstrom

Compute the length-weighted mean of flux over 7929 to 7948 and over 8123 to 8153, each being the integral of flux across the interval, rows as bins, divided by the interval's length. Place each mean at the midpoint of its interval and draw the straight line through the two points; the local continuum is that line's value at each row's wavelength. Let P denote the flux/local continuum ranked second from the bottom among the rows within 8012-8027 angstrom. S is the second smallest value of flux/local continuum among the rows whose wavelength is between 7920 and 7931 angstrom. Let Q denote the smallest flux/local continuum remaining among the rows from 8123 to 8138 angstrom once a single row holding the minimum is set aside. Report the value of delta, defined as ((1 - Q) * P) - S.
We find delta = -0.984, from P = 1.02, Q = 0.98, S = 1.01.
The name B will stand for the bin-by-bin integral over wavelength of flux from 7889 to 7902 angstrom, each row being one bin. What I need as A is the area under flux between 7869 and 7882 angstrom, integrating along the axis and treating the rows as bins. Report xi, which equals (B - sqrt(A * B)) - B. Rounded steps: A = 1380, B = 1361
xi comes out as -1371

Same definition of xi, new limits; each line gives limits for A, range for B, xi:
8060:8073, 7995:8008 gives -1387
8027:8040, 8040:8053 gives -1410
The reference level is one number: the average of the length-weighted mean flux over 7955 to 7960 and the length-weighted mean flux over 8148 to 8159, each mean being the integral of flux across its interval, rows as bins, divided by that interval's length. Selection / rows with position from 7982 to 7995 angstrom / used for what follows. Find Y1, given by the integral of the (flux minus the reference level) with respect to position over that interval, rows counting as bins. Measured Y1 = -46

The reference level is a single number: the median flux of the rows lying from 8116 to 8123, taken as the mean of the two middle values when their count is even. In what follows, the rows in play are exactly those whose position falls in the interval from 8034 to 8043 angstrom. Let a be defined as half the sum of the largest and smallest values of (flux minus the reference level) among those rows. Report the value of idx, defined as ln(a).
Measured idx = -0.60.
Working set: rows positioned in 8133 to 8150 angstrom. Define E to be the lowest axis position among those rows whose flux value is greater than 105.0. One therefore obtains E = 8133.66 angstrom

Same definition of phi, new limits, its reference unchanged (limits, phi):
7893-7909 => 7899.25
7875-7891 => 7879.27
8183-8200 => 8190.04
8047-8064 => 8057.23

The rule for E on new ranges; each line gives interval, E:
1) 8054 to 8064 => 8055.38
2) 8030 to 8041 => 8031.30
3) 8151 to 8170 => 8152.41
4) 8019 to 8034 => 8020.21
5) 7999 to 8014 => 7999.92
